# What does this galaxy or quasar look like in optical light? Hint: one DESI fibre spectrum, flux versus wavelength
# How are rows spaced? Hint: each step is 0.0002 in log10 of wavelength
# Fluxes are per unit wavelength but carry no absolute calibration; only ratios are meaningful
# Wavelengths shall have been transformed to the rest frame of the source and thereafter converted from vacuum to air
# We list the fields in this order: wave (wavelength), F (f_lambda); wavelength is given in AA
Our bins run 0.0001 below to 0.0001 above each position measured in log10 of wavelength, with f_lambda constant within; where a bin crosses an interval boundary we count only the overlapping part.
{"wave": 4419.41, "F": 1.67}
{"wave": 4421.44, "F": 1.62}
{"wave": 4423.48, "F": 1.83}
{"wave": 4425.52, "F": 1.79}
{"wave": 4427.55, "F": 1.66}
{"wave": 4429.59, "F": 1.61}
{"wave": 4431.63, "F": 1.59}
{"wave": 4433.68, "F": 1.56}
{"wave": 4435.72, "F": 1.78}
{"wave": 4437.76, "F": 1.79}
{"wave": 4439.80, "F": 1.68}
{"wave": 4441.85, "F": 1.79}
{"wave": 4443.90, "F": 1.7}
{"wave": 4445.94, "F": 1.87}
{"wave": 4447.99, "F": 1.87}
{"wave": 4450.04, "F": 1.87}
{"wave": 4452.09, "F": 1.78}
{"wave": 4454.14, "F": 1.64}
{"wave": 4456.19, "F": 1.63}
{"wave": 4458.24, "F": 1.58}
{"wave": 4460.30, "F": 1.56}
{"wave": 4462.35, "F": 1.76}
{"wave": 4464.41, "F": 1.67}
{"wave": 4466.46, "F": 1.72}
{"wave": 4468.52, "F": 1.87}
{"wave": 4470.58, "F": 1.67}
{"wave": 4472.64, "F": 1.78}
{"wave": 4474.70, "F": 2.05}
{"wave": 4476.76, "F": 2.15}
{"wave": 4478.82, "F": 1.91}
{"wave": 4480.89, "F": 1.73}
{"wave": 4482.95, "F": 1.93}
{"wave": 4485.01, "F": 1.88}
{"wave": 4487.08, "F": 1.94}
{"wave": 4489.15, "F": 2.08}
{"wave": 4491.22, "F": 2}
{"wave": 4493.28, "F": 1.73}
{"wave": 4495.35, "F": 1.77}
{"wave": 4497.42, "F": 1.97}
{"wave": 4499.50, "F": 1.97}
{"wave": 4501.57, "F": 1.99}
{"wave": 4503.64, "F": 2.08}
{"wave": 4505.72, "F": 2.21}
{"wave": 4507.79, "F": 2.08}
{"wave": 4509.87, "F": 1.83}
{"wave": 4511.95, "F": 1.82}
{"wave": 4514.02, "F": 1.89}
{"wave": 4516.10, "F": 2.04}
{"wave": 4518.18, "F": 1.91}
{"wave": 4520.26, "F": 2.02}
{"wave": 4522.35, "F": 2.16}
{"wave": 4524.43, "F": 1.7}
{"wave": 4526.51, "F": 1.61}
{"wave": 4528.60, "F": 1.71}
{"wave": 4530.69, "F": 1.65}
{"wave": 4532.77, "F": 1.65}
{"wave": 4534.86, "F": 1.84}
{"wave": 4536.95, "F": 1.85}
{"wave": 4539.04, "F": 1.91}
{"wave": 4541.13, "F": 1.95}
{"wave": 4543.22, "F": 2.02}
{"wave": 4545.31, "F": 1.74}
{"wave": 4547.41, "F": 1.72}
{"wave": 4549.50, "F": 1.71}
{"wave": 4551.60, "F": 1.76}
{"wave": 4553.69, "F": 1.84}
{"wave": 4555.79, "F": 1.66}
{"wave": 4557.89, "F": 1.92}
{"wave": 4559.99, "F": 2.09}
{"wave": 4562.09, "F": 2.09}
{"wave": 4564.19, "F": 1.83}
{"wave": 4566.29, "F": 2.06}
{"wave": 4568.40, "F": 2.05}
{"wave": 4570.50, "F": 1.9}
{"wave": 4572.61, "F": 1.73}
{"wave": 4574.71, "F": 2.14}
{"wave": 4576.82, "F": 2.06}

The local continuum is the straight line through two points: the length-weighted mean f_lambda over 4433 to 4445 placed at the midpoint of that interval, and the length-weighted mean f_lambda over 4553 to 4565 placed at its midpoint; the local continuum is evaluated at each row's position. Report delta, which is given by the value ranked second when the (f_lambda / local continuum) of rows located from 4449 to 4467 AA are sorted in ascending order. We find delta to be 0.90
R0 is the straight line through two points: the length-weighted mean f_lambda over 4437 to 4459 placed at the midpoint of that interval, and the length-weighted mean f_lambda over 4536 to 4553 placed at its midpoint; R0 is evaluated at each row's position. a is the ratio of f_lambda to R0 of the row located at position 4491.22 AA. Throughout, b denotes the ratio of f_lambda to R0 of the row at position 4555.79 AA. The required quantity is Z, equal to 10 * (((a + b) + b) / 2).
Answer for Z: 14.6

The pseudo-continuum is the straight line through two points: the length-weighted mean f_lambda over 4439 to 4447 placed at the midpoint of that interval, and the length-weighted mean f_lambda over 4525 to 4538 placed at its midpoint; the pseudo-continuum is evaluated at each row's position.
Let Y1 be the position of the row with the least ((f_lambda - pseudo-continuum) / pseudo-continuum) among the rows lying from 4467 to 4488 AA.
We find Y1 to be 4470.58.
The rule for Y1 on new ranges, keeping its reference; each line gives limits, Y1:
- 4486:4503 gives 4493.28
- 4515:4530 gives 4526.51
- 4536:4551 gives 4549.50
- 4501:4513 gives 4511.95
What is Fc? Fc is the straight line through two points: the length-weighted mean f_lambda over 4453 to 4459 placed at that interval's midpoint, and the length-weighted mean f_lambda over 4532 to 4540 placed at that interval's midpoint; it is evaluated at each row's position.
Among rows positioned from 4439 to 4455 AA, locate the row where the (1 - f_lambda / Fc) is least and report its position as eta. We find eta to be 4445.94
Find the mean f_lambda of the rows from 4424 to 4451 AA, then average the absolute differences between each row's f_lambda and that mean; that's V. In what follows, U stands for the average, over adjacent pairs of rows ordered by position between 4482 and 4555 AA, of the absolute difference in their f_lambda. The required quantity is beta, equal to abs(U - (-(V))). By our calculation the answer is 0.200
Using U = 0.106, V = 0.09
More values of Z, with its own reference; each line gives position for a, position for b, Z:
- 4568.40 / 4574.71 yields 17.0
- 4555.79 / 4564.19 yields 14.4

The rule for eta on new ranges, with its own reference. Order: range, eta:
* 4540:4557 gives 4543.22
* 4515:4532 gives 4522.35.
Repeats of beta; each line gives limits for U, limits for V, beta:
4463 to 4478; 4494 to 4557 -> 0.283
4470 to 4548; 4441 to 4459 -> 0.221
